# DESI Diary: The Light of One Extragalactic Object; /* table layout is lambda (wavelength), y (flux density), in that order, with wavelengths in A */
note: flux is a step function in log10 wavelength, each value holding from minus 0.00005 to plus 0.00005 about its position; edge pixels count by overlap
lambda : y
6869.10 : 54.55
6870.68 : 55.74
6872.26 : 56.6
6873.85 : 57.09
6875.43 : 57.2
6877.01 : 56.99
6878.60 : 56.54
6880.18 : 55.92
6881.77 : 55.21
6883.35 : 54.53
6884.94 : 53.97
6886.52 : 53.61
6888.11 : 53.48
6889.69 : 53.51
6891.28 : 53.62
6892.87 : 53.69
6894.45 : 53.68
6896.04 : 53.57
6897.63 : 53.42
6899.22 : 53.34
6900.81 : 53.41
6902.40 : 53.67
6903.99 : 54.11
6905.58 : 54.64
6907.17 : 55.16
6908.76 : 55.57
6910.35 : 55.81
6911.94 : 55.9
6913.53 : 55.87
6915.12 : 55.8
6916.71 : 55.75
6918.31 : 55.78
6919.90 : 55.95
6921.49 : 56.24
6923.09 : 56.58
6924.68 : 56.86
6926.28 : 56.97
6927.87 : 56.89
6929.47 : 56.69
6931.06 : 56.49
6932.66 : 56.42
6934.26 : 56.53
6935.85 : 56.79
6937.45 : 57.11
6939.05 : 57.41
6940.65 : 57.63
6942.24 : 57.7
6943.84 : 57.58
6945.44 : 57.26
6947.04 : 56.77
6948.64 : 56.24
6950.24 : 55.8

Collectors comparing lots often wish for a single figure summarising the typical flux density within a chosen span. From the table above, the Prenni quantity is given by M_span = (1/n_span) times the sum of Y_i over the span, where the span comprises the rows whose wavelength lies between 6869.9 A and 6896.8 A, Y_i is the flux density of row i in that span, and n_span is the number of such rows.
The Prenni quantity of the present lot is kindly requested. 55.0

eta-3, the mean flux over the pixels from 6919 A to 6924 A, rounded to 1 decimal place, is 56.3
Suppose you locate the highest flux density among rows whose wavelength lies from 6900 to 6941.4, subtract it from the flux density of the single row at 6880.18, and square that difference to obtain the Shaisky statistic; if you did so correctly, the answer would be 2.9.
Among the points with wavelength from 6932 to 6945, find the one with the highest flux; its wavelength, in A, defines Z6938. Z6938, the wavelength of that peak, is 6942.24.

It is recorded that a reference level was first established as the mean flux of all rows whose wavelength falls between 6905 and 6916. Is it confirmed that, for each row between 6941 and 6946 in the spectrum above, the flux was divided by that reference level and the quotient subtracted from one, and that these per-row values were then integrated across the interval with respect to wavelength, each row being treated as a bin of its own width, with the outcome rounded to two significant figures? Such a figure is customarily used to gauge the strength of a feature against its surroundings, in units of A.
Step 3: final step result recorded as -0.17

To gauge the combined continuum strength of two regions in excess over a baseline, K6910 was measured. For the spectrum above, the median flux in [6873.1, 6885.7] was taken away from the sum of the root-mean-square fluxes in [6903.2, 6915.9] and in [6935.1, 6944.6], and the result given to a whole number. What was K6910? 57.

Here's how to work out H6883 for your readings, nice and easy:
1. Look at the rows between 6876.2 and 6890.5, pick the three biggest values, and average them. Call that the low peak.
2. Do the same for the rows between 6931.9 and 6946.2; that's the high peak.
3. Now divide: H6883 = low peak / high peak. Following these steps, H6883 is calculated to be 0.98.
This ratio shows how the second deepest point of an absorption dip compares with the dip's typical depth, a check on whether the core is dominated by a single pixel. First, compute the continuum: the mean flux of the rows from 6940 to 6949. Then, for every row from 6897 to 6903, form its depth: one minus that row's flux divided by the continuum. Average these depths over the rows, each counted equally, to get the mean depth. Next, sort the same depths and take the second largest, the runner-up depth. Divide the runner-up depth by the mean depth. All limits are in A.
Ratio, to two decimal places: 1.01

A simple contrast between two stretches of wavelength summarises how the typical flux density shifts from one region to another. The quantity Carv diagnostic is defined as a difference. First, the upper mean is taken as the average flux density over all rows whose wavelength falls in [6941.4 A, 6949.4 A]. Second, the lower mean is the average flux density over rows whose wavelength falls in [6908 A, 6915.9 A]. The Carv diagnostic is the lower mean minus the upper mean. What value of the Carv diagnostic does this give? -1.3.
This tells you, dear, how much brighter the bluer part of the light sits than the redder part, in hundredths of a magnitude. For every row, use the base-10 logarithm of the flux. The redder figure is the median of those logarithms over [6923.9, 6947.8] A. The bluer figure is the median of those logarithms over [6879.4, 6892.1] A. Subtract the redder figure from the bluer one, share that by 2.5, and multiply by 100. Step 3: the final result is -0.97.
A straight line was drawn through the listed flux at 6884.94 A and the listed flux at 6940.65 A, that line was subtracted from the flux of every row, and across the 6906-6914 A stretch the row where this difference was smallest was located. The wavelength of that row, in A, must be 6907.17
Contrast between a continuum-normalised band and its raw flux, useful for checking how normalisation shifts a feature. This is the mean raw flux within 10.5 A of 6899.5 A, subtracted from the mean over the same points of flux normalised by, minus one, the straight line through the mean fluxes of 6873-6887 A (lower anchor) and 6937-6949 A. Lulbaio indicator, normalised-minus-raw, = -54.0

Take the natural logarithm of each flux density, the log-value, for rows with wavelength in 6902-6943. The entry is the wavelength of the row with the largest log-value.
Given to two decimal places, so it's 6942.24 A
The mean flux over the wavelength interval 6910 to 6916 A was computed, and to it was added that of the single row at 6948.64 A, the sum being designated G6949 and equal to 112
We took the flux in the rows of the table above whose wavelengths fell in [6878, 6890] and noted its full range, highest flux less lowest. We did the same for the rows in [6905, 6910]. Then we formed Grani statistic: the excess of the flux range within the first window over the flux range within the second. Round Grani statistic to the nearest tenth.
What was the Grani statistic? 2.1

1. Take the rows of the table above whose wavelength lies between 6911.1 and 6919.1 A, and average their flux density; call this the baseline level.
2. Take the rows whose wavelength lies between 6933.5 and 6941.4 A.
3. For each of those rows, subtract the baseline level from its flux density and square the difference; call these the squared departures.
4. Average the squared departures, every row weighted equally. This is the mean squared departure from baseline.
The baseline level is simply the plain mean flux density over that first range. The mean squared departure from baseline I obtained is 1.8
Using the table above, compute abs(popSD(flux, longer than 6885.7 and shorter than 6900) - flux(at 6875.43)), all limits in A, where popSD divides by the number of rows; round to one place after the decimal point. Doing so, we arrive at 57.1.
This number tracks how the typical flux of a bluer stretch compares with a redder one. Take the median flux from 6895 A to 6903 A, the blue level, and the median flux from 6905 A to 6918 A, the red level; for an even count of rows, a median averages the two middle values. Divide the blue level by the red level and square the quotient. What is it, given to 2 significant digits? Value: 0.92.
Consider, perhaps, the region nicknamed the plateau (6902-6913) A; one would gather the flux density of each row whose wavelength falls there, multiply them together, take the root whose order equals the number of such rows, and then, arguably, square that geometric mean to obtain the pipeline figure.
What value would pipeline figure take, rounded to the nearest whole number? 3022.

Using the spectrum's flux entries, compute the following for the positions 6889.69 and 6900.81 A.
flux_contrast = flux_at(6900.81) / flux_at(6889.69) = 1.00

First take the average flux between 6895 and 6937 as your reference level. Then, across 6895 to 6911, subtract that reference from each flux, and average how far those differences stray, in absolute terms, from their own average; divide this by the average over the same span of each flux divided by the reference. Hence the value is 0.8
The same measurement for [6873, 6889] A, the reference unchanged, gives 1.3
